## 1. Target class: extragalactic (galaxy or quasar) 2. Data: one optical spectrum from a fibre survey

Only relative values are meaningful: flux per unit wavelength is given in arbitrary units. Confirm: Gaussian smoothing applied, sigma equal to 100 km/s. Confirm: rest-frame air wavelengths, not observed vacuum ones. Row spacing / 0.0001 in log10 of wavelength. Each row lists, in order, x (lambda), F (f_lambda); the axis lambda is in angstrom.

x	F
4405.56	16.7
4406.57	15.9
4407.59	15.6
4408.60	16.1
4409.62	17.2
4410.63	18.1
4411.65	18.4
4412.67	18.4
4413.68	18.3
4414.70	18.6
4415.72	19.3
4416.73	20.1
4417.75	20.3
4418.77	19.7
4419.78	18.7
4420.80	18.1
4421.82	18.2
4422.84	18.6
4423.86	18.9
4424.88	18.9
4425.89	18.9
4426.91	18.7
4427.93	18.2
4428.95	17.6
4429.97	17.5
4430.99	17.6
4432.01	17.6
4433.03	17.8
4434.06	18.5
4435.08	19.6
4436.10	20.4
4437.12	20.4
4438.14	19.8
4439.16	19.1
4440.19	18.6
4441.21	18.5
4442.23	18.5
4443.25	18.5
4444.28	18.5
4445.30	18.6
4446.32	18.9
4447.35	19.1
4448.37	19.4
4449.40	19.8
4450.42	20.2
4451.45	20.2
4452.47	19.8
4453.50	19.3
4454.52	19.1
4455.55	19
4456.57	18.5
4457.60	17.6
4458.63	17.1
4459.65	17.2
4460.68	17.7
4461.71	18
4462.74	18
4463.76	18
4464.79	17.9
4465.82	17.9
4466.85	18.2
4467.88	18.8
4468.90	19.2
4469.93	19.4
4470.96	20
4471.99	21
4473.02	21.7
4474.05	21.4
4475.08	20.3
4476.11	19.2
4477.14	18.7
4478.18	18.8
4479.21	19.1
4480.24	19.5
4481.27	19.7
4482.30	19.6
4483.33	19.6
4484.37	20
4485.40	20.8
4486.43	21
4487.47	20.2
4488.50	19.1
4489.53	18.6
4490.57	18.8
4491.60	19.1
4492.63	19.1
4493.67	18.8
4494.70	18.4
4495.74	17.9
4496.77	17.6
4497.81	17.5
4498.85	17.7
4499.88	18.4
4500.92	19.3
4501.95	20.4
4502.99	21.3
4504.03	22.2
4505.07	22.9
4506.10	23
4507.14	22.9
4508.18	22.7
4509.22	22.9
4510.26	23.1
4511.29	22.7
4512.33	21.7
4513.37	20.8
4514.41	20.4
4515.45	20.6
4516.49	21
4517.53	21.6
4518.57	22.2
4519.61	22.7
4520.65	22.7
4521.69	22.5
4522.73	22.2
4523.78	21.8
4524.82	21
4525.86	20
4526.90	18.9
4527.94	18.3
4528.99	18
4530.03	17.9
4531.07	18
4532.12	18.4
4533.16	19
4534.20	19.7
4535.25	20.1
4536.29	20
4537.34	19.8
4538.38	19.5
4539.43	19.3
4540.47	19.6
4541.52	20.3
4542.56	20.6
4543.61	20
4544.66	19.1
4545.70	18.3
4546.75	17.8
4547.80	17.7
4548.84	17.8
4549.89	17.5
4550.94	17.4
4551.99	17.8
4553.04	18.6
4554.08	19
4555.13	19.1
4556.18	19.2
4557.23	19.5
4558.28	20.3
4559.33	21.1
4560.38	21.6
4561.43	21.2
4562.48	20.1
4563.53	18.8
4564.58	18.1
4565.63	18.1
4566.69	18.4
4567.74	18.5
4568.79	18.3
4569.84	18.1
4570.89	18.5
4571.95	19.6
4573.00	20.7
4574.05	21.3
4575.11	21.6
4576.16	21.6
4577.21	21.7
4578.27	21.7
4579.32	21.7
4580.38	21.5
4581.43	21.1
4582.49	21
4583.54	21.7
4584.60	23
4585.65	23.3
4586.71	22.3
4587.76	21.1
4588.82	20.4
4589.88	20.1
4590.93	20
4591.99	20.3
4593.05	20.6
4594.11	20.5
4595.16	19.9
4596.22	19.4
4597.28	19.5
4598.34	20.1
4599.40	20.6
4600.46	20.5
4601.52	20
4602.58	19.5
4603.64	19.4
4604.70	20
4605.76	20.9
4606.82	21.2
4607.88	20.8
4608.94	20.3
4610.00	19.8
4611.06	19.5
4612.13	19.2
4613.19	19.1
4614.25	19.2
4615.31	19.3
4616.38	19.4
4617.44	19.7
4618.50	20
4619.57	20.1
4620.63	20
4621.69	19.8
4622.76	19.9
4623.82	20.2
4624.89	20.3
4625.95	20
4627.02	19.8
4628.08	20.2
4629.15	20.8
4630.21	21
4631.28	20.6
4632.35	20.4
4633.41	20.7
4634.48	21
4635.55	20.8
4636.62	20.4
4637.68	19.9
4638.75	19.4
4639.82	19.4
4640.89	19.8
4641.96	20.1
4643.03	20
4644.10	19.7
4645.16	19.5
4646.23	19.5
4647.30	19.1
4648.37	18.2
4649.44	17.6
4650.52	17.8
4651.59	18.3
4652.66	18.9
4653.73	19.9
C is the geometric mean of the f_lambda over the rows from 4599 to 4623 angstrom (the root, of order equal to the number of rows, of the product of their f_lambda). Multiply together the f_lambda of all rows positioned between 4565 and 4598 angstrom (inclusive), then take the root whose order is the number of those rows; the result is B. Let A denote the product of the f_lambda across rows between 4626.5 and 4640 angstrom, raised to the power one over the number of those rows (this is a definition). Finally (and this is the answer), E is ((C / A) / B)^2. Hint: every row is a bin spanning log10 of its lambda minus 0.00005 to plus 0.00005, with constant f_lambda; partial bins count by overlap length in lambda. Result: 0.0023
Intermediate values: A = 20.3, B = 20.5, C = 19.9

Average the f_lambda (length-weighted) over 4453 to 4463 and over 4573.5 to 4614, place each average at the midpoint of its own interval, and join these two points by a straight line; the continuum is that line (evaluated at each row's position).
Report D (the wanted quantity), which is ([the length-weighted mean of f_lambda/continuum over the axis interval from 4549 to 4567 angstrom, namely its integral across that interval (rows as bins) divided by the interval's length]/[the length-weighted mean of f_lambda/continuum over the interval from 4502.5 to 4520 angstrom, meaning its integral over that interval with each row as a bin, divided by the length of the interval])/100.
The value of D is 0.0083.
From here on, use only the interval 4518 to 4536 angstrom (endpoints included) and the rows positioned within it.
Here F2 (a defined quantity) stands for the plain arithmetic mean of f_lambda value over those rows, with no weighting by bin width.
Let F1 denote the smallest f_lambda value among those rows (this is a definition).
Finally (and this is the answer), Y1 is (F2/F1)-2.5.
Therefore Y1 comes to -1.37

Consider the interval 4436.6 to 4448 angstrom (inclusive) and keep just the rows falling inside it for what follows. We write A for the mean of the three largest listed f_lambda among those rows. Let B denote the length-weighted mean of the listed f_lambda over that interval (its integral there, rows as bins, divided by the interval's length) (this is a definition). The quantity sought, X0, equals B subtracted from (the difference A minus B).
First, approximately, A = 19.77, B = 18.97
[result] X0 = -18.2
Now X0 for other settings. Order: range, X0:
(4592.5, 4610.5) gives -19.4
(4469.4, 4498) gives -17.6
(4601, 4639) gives -19.1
